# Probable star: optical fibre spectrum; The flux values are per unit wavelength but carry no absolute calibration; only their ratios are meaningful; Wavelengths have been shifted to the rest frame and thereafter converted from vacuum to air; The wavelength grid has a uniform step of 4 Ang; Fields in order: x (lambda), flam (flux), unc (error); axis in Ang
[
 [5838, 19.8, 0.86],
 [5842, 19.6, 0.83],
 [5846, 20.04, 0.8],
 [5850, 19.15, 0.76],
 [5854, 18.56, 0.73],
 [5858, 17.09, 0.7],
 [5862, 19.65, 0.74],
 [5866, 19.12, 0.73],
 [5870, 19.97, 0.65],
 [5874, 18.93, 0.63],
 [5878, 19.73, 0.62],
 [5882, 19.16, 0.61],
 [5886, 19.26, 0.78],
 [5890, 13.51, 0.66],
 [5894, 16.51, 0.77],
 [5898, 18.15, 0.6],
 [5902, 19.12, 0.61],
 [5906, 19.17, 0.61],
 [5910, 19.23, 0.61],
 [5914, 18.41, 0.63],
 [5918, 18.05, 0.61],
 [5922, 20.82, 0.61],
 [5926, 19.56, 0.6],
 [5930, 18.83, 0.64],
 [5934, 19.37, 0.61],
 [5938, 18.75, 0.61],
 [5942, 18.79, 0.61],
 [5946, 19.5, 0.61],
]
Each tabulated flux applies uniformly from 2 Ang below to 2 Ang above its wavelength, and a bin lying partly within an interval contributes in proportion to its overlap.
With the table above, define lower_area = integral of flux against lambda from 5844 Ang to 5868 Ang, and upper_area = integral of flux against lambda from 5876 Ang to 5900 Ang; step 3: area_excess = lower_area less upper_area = 29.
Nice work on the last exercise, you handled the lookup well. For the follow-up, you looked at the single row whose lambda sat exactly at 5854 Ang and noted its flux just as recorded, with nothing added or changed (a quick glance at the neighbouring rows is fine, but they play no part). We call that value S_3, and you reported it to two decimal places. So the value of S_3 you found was 18.56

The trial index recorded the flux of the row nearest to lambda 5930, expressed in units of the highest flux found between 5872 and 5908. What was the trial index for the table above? 0.95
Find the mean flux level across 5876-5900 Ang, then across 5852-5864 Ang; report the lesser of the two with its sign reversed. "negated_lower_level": -17.7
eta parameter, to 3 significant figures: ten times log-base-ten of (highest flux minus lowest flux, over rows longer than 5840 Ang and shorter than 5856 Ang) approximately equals 1.70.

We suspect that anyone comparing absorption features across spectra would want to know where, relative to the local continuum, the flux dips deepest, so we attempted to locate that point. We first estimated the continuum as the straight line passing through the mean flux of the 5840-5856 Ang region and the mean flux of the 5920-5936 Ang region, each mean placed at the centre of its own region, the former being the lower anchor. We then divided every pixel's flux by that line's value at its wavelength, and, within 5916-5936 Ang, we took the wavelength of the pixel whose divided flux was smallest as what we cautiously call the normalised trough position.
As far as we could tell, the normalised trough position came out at 5918 Ang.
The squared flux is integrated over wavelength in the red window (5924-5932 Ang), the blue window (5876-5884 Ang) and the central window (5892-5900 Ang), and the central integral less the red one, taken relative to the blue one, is -0.18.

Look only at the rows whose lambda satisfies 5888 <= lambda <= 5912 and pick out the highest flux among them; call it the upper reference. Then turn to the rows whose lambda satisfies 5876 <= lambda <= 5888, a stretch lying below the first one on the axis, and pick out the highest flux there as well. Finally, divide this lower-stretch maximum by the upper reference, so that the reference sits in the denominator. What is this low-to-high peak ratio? 1.03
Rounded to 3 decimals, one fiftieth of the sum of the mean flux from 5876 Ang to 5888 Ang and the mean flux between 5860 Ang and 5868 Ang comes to 0.775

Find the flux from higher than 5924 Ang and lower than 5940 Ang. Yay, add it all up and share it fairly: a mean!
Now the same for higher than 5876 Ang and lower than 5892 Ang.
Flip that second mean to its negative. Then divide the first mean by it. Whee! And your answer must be -1.07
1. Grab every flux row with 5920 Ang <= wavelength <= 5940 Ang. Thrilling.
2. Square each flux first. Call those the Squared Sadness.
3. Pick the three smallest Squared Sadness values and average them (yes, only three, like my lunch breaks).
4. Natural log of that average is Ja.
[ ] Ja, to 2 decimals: 5.89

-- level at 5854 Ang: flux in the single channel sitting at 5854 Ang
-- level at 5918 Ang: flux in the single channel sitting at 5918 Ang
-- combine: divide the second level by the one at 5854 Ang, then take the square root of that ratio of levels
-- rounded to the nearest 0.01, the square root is 0.99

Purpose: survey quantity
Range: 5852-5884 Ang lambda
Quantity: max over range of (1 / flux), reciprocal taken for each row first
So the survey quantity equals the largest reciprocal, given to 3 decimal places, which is 0.059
